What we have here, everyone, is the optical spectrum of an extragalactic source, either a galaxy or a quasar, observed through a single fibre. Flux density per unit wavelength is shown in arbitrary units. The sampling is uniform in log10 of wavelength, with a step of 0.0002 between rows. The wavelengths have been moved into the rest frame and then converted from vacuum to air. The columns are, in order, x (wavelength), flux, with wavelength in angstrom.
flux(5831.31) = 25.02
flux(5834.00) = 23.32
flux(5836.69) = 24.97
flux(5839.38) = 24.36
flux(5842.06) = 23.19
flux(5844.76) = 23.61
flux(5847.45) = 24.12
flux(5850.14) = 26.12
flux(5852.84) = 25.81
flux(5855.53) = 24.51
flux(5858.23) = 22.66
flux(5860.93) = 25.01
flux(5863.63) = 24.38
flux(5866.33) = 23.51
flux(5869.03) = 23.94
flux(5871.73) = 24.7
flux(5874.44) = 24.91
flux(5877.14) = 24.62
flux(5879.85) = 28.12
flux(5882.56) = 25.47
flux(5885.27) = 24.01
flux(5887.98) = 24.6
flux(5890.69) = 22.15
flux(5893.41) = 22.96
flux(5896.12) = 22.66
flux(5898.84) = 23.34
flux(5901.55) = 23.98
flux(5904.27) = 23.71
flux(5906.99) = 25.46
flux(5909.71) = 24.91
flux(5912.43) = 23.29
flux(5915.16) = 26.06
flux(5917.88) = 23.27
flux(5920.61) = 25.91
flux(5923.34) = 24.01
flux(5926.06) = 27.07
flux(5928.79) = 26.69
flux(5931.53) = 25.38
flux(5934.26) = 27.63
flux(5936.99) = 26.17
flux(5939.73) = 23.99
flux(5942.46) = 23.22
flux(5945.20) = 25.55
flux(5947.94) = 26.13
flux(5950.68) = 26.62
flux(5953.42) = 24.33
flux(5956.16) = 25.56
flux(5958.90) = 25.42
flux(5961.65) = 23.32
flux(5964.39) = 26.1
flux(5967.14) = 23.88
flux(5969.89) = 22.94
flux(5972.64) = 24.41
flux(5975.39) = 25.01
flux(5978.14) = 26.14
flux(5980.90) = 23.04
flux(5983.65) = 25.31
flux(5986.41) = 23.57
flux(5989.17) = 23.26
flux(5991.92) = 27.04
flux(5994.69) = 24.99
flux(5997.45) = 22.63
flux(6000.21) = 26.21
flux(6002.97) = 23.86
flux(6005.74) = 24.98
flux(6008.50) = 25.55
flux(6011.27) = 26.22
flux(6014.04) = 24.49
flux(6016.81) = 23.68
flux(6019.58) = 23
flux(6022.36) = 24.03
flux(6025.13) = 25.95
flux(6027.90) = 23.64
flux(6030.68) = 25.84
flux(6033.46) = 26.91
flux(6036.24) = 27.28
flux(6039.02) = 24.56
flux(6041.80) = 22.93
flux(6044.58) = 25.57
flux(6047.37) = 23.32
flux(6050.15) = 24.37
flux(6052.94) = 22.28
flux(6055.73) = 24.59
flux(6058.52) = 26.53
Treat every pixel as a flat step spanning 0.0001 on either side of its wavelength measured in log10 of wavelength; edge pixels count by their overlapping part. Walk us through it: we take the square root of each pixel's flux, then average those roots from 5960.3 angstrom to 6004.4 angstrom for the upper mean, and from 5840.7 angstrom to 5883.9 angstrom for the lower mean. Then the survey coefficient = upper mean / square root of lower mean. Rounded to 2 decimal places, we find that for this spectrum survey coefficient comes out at 2.22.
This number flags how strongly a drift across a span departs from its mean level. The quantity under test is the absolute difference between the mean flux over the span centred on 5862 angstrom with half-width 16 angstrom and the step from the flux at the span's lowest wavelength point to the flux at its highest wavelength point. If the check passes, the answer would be 24.0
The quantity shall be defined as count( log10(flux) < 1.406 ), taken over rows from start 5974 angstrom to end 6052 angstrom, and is 18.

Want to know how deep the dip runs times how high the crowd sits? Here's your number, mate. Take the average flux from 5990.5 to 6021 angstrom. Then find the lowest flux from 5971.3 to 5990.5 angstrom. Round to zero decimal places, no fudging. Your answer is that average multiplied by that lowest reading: 571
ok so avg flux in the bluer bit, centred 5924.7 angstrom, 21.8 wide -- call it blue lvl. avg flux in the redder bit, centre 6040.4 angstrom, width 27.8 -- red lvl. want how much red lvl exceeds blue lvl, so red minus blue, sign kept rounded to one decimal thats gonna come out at -1.1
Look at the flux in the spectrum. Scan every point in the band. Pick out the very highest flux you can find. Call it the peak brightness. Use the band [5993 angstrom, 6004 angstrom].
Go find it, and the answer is 26.21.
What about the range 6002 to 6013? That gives 26.22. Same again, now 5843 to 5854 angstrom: 26.12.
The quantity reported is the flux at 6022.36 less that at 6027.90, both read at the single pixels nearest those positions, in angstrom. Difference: 0.39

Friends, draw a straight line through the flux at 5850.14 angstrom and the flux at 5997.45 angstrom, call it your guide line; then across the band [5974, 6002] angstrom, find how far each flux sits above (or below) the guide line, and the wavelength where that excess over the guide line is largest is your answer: 5991.92 angstrom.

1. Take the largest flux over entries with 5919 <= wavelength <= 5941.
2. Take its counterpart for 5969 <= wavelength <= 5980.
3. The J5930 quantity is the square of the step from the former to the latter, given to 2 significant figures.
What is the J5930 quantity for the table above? 2.2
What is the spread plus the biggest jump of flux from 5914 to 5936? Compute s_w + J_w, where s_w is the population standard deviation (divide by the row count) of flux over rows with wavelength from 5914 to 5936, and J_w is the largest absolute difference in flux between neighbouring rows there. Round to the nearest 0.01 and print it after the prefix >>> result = 4.46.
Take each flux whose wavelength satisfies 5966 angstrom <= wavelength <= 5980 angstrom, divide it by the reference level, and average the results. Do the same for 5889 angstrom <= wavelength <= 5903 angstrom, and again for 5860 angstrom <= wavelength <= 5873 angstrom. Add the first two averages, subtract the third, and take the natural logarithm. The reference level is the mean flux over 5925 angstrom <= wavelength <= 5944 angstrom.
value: -0.10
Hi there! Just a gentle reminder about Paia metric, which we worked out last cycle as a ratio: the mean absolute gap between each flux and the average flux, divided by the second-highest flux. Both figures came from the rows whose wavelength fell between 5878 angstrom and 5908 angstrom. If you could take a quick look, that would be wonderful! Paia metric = 0.048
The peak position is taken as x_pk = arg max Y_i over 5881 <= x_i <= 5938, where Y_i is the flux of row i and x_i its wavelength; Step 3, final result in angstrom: 5934.26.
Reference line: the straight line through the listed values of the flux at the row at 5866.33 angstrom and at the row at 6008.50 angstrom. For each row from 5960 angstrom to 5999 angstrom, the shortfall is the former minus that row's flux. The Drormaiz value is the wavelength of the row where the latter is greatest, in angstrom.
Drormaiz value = 5997.45 angstrom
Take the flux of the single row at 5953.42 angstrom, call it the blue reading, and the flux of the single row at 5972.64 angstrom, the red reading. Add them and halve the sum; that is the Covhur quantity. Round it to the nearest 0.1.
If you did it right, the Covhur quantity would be 24.4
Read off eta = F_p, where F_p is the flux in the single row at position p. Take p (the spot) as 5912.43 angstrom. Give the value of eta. 23.29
